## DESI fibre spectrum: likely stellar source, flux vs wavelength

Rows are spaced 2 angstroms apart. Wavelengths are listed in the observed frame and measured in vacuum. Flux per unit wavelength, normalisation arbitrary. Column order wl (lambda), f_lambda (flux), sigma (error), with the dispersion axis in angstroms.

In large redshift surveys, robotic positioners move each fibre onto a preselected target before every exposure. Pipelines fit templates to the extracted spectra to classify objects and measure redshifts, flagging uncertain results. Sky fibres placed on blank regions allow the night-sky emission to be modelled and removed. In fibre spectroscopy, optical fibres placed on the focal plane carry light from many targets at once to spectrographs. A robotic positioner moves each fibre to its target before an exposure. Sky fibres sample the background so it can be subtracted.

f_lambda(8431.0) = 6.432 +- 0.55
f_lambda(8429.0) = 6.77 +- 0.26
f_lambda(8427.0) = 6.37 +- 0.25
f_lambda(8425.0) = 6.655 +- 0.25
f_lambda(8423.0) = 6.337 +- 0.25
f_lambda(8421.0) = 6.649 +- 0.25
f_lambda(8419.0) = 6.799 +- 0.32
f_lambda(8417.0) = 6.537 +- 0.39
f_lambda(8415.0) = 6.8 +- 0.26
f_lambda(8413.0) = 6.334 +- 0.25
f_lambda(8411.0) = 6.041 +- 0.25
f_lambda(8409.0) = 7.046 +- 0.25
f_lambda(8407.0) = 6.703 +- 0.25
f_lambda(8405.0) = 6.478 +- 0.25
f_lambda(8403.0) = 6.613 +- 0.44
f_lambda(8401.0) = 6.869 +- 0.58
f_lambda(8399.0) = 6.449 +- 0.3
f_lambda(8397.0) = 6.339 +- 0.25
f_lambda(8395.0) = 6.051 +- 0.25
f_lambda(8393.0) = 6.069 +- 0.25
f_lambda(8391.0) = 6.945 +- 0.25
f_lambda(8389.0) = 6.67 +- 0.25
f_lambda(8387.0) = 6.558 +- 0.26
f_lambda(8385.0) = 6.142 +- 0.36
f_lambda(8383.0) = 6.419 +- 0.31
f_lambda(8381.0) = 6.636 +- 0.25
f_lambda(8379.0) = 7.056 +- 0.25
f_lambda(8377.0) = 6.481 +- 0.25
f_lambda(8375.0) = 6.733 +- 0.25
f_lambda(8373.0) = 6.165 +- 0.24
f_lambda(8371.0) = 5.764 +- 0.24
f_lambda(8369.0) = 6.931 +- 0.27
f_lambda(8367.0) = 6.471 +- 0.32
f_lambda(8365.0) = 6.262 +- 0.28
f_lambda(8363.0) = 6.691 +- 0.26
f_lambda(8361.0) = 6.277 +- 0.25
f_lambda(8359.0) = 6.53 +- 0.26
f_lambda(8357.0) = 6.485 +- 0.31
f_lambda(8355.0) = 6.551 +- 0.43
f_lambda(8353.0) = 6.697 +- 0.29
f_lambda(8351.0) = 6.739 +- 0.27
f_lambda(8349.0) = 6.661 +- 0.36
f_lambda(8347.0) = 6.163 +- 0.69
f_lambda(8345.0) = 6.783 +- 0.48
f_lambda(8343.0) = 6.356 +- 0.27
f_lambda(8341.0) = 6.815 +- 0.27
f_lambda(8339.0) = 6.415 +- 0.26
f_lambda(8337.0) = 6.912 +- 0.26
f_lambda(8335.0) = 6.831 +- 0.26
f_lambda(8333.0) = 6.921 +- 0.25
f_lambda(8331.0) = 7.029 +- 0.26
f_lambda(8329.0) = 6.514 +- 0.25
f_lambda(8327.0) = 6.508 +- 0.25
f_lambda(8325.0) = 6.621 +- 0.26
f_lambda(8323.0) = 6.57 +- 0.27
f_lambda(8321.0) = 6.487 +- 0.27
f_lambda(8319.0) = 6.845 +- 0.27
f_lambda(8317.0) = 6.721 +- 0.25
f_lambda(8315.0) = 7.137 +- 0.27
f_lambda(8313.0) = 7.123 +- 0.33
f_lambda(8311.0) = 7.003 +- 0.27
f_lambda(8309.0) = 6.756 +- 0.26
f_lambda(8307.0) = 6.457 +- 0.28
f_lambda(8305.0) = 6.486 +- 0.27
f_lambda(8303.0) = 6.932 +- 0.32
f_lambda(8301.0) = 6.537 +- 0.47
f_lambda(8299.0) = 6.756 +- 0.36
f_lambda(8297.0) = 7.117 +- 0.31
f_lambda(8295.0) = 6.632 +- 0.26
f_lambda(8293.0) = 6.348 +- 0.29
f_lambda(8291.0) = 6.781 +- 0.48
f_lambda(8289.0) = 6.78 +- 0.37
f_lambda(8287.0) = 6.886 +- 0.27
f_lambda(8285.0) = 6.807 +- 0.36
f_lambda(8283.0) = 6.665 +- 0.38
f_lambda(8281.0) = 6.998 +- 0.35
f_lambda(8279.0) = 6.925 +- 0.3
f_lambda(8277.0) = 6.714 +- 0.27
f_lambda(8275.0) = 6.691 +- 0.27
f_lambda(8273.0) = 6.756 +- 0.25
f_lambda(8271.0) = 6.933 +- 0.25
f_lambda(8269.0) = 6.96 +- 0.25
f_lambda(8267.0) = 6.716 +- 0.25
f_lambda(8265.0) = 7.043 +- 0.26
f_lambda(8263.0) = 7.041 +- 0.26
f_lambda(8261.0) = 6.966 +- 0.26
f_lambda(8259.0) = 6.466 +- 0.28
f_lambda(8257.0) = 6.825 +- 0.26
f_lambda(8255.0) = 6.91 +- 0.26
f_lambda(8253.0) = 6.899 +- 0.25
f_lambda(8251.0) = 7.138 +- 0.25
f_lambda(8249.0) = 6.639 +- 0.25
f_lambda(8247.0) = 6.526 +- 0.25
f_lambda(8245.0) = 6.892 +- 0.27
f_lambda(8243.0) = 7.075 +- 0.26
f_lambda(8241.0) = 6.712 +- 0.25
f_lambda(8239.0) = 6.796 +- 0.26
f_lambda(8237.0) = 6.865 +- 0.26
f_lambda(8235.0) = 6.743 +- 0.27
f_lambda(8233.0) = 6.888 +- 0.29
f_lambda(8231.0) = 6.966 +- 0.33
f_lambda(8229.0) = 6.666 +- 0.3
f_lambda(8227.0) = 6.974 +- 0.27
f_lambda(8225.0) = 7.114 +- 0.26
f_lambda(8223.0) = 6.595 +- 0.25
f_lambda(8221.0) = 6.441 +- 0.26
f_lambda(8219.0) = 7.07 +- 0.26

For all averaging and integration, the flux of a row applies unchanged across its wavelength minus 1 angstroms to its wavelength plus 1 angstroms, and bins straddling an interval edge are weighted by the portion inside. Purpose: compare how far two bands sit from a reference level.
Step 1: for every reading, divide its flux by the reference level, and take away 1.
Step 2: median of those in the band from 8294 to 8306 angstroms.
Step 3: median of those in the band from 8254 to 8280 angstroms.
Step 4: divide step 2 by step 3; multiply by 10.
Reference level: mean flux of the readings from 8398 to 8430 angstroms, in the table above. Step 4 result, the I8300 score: 3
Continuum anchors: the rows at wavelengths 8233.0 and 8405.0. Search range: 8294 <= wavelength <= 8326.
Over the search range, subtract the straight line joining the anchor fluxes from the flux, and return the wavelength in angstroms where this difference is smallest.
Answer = 8307.0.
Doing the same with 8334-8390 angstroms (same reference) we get 8371.0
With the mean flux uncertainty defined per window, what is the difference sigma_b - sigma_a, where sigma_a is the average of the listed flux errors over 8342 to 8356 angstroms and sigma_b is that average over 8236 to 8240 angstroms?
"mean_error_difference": -0.14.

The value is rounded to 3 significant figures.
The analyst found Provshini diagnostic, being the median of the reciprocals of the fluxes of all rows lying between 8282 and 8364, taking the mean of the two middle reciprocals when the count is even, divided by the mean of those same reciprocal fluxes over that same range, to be 0.998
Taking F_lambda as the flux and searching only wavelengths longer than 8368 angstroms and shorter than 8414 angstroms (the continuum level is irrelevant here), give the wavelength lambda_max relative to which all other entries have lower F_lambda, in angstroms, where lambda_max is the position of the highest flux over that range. 8379.0 angstroms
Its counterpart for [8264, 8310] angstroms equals 8297.0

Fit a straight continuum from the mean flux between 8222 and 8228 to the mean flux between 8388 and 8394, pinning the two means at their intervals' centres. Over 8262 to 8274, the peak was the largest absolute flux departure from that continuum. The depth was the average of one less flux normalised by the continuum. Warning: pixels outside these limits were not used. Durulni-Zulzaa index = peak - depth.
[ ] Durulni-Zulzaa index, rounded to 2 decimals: 0.24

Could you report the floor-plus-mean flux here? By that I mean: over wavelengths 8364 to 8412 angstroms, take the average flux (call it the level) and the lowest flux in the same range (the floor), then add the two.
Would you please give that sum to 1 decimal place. 12.3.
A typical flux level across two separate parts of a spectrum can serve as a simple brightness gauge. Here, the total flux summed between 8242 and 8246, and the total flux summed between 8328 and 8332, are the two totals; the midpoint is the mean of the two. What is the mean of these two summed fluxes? 13.8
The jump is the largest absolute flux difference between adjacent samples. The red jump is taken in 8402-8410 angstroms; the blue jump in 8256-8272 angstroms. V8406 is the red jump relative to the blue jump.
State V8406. 0.7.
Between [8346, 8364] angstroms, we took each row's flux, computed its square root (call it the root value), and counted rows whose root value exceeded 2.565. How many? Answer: 4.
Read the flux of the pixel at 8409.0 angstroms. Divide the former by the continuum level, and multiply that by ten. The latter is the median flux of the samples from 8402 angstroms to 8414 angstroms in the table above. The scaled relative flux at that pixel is 10.8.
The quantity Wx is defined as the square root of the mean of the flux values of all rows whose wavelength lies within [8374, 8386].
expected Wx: 2.565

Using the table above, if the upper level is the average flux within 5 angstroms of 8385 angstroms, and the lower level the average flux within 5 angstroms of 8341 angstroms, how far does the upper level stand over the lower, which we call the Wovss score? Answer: -0.17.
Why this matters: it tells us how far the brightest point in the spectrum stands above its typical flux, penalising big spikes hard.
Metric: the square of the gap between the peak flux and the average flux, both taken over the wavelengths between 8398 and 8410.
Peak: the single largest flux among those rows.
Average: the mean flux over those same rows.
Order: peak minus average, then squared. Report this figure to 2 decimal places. 0.12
